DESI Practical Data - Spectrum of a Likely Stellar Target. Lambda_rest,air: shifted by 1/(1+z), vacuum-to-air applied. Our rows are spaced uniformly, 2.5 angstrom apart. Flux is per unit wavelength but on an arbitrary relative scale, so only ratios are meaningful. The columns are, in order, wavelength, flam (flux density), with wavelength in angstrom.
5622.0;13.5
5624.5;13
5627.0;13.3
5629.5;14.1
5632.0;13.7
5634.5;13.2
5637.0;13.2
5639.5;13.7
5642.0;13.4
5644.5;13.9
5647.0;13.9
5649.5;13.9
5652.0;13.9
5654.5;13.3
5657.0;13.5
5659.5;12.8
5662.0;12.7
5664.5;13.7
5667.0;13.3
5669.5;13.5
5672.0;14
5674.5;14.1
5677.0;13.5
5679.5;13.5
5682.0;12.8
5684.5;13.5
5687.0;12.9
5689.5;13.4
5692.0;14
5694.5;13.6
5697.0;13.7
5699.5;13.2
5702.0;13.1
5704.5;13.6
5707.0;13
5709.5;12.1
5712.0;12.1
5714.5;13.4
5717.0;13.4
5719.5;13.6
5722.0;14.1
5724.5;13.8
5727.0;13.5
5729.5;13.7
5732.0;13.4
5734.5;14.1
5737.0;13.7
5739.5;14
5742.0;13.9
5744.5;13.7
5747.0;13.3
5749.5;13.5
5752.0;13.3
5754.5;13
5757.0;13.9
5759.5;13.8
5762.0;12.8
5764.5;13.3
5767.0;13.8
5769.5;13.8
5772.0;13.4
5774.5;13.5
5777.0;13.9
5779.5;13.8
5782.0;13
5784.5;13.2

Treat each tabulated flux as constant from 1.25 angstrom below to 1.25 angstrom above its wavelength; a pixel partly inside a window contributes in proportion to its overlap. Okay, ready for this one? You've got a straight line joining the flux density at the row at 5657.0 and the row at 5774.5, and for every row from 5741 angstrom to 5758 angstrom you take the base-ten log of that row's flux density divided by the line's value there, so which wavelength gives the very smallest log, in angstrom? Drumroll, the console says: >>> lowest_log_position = 5754.5 angstrom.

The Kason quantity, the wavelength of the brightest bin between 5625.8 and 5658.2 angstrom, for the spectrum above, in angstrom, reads 5629.5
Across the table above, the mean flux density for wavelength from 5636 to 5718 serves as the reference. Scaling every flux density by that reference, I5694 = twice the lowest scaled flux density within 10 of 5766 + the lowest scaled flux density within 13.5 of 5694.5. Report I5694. 2.87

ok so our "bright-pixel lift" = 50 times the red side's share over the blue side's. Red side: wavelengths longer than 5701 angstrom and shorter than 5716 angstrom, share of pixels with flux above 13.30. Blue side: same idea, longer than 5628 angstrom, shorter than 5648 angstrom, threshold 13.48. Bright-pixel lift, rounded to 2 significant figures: 27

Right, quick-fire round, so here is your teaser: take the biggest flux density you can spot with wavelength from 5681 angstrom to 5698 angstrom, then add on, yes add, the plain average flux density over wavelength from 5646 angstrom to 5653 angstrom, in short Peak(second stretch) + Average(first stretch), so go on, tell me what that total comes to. 27.9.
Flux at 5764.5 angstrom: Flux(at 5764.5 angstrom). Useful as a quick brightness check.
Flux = 13.3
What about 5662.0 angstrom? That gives 12.7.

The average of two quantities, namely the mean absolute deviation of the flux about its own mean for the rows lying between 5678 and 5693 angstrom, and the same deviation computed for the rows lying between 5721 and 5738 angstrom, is 0.271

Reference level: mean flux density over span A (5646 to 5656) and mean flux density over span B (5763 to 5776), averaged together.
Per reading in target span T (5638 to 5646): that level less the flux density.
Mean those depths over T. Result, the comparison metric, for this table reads -0.01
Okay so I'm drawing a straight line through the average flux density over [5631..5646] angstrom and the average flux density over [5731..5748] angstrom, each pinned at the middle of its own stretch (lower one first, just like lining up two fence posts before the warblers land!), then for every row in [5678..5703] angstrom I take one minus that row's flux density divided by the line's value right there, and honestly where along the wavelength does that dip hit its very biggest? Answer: 5682.0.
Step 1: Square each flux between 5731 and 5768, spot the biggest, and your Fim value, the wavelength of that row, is 5734.5 angstrom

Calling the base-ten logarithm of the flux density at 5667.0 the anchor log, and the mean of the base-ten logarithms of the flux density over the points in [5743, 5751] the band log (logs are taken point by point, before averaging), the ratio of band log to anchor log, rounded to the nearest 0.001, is 1.006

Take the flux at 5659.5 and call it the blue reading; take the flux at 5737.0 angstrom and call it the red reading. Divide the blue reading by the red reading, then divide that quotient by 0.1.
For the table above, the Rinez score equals 9.3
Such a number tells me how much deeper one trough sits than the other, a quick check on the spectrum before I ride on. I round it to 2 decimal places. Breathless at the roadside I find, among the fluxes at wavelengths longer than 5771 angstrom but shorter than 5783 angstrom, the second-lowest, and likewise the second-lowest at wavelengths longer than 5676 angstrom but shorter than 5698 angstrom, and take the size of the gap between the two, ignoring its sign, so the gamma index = 0.50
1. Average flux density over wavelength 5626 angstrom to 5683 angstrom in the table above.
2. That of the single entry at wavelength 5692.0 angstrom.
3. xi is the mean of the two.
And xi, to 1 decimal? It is 13.8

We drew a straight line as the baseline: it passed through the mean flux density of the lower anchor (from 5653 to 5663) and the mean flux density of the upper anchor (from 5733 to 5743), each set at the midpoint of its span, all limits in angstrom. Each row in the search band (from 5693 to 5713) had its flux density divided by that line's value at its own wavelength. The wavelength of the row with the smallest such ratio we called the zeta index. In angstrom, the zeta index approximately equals 5712.0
